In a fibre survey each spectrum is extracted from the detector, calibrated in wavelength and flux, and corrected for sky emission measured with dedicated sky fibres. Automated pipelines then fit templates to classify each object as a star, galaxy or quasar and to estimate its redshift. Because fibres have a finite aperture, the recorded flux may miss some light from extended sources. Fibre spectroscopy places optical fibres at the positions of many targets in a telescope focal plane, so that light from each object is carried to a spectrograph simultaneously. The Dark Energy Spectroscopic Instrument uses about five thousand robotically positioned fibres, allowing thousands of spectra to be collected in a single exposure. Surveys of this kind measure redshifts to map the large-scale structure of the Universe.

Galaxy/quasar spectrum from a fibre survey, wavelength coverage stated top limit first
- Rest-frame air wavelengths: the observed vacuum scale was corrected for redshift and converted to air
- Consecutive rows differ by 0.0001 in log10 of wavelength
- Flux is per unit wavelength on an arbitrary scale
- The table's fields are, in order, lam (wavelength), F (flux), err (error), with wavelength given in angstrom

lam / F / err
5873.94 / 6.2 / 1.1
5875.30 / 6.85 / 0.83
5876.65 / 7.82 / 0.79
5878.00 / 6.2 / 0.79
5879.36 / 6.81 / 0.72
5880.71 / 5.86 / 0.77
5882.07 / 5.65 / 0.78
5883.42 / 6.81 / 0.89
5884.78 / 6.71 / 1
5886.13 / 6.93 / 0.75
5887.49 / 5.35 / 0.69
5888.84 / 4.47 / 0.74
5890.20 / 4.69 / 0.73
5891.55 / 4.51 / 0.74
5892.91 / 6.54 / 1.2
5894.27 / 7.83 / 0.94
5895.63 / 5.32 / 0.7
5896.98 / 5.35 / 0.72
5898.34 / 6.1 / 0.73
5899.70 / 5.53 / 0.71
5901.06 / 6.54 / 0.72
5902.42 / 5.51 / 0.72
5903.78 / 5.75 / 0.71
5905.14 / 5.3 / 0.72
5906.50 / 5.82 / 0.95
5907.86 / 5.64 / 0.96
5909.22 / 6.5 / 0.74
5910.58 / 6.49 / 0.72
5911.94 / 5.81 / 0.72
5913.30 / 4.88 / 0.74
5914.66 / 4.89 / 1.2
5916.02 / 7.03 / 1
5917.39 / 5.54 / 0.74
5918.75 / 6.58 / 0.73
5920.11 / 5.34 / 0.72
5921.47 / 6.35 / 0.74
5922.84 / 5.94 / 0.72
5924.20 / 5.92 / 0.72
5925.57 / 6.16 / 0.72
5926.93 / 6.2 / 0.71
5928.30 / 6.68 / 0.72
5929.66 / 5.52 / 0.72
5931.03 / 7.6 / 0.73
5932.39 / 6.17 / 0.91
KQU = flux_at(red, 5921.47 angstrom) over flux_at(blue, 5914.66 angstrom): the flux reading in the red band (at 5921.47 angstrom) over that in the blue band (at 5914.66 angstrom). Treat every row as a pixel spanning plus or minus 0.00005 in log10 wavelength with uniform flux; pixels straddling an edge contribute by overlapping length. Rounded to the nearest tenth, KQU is 1.3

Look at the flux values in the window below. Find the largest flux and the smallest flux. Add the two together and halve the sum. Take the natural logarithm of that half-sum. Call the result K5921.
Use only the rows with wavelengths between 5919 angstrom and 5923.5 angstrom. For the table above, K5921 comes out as 1.77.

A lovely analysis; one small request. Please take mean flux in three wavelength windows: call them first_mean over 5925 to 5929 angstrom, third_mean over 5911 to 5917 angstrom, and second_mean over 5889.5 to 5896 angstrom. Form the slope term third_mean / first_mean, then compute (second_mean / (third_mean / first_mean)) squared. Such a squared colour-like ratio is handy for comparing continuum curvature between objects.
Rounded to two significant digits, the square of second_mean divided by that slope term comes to 42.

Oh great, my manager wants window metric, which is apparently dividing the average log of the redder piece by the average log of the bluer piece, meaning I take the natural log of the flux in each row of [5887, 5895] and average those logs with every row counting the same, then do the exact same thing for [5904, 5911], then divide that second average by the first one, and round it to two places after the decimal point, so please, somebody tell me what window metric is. 1.05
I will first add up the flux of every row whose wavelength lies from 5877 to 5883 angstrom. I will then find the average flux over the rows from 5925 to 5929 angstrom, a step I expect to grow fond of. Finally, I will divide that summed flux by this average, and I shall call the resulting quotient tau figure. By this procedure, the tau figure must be 3.9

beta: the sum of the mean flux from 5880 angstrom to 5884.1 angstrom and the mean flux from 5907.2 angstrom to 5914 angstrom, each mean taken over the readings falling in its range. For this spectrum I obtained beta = 12.0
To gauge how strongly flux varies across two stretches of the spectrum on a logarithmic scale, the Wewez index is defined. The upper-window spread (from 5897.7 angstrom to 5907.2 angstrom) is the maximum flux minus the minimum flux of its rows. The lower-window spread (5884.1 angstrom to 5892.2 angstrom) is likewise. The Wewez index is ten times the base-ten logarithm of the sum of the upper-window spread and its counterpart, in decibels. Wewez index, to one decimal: 5.7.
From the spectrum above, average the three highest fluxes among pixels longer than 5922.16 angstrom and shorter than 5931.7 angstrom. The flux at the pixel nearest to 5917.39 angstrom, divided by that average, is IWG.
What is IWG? 0.81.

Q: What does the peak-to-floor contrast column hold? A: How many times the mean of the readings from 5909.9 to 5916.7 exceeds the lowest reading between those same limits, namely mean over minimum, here 1.19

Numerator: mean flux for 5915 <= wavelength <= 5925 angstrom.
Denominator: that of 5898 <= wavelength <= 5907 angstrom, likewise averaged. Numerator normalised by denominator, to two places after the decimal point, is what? 1.05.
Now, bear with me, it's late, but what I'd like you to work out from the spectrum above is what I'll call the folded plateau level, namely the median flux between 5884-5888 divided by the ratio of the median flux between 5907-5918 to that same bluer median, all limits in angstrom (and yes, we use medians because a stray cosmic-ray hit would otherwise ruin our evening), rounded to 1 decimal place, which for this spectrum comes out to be 7.9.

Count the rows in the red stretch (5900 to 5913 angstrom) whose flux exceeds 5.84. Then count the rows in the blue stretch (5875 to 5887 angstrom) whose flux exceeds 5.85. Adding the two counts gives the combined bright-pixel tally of 11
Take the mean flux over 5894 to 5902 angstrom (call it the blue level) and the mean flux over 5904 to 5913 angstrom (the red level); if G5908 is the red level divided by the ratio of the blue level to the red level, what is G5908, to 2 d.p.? 5.75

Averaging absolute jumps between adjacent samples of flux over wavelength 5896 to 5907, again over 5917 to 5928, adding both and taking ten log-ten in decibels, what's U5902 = 0.9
